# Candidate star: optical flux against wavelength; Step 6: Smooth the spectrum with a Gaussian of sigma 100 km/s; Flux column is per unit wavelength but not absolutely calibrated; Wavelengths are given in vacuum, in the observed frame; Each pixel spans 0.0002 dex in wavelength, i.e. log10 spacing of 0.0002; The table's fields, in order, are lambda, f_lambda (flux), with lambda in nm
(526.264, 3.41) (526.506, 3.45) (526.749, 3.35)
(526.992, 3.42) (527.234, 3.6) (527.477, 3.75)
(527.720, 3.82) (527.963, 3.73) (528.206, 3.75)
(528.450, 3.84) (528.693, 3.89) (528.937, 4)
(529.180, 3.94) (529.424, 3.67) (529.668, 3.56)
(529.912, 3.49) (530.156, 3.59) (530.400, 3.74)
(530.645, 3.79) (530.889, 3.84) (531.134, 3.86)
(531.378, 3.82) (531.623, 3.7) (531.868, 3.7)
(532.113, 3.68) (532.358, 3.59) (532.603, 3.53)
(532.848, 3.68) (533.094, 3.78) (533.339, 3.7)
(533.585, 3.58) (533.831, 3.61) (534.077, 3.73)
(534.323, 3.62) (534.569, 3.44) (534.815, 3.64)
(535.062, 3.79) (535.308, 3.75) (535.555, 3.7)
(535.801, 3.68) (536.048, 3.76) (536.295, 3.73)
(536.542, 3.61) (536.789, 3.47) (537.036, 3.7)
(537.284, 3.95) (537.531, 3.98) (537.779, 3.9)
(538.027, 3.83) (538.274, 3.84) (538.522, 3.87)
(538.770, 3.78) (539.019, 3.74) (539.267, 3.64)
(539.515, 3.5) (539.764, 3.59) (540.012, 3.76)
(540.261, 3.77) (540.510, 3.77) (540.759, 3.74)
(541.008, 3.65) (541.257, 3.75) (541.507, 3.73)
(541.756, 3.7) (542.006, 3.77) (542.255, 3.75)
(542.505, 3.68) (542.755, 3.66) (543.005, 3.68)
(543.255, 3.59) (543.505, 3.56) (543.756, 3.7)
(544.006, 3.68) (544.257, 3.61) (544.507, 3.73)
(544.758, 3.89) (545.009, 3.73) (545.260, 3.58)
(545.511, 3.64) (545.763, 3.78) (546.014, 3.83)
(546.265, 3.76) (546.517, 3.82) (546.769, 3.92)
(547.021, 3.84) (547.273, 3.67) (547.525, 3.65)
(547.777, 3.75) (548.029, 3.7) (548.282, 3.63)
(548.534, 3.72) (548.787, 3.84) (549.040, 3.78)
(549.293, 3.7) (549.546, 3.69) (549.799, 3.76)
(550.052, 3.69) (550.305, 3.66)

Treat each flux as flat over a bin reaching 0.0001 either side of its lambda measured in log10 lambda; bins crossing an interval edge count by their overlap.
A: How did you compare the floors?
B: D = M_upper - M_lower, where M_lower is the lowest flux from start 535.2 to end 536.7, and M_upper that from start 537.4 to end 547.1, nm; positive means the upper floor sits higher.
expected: -0.11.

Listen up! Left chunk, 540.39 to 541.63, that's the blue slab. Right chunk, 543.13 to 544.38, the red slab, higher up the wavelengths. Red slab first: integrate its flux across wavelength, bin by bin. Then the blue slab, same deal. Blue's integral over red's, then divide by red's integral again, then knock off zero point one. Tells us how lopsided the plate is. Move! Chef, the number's 0.125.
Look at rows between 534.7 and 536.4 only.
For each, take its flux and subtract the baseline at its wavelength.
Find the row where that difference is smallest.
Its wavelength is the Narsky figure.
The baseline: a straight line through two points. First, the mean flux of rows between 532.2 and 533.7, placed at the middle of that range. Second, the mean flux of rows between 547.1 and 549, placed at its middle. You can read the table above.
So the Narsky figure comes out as 534.815 nm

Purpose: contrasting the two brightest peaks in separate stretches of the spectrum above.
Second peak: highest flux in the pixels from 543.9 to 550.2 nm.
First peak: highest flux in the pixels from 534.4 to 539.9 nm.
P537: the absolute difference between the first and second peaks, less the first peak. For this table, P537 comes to -3.92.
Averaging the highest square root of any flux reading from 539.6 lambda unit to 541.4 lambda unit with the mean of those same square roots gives 1.93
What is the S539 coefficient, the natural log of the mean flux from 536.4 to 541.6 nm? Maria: 1.32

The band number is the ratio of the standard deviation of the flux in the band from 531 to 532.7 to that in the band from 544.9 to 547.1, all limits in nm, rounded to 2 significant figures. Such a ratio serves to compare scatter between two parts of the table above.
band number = 1.1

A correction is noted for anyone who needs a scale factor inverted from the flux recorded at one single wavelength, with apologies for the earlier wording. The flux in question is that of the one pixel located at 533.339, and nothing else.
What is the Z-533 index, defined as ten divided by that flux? 2.70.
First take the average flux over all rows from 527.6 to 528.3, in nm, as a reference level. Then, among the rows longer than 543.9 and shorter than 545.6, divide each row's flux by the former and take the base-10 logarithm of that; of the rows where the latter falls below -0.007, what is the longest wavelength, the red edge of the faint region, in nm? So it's 545.511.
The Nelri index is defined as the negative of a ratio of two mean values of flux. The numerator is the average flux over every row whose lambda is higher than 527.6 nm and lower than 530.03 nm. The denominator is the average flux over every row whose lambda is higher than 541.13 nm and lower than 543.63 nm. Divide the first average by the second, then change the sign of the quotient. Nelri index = -1.02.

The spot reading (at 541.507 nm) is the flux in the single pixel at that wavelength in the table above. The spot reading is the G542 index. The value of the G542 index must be 3.73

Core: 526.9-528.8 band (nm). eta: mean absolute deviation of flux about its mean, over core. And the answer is 0.11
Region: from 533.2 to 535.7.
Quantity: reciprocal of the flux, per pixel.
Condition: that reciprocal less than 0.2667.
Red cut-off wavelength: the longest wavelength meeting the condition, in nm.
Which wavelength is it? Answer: 535.308 nm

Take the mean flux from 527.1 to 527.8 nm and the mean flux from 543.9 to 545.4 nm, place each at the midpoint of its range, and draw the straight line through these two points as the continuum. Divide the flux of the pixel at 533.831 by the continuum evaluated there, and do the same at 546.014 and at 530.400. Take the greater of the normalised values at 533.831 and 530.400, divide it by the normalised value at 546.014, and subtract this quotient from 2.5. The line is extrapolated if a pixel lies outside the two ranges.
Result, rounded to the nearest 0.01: 1.53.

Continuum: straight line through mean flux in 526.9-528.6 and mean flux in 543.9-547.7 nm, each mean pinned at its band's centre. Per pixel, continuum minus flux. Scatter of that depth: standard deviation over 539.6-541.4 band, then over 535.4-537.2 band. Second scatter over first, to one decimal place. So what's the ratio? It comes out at 1.4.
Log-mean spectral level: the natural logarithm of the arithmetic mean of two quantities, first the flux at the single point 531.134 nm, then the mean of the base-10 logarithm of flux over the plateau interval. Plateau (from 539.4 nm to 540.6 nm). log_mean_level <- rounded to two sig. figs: 0.79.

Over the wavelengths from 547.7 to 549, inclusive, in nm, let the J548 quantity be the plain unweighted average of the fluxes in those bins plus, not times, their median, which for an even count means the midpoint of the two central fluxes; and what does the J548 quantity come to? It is 7.4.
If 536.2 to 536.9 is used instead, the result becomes 7.2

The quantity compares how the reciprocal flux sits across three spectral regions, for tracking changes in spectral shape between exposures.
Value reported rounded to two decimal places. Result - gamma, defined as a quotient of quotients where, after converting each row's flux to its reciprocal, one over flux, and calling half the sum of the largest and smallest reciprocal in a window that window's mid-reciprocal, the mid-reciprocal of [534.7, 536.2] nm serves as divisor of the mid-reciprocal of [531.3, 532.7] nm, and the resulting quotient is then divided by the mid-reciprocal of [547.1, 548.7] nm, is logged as 3.73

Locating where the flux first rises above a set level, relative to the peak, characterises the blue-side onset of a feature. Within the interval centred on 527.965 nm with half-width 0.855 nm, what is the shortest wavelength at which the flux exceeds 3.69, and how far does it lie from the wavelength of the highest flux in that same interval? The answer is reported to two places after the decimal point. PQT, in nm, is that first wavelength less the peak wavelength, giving -1.22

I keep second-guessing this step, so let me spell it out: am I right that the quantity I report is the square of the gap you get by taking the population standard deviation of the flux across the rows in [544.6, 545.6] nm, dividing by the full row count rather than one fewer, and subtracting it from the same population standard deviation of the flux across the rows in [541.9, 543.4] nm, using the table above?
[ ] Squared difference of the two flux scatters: 0.003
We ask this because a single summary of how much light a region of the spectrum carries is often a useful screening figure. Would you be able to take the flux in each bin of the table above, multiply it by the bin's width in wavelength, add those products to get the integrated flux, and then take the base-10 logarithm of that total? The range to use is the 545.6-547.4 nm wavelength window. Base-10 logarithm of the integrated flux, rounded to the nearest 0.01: 0.83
